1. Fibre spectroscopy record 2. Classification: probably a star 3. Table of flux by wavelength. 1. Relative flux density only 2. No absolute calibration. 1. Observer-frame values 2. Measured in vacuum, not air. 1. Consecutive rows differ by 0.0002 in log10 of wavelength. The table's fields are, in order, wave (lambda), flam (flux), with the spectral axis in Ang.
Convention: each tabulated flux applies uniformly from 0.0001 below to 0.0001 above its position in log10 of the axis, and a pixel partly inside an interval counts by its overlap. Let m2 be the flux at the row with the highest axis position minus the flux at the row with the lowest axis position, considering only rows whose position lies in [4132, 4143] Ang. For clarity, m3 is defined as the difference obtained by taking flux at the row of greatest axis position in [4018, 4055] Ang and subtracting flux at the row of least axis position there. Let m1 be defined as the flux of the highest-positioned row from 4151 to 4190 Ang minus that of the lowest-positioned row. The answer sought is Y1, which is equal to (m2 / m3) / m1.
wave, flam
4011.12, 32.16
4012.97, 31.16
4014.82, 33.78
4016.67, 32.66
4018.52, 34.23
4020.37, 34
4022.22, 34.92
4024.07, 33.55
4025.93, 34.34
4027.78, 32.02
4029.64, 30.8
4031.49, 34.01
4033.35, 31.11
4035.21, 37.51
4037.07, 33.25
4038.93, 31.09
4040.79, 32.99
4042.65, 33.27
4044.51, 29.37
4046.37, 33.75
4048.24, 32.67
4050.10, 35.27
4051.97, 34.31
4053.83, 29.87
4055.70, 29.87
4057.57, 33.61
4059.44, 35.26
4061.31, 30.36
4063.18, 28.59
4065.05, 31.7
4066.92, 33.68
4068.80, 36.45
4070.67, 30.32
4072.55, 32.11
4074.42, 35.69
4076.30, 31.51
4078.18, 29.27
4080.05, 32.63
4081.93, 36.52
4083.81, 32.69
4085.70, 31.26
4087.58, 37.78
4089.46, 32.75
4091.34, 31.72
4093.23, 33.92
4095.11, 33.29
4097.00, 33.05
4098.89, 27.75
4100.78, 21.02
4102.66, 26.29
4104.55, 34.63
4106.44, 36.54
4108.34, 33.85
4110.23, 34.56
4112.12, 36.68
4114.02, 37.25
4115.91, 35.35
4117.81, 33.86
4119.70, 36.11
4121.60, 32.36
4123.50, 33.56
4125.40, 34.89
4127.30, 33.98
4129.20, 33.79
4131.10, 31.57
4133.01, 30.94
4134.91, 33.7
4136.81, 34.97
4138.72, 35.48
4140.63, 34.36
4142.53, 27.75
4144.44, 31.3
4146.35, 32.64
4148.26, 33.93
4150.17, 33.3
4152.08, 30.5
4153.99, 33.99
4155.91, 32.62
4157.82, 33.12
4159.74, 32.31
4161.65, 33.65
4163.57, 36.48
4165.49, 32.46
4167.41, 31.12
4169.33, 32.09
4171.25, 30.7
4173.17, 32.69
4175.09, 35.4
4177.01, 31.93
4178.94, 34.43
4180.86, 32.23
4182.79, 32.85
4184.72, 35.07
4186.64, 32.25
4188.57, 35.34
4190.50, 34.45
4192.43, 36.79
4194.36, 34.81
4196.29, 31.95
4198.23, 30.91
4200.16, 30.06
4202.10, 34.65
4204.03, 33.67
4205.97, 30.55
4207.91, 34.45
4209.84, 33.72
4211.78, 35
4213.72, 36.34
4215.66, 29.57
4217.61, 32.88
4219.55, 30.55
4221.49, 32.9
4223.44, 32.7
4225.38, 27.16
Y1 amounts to 0.15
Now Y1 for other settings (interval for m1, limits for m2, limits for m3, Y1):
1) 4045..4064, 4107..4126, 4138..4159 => 0.09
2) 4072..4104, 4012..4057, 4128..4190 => 0.14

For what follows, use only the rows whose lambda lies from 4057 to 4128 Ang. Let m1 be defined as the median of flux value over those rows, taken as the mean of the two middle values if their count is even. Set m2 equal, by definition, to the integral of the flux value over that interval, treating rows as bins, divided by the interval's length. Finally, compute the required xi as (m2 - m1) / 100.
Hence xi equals -0.006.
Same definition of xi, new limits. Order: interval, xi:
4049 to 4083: 0.002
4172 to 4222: 0.000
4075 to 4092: 0.004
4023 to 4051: -0.002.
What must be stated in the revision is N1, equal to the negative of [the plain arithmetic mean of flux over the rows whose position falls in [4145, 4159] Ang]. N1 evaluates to -32.9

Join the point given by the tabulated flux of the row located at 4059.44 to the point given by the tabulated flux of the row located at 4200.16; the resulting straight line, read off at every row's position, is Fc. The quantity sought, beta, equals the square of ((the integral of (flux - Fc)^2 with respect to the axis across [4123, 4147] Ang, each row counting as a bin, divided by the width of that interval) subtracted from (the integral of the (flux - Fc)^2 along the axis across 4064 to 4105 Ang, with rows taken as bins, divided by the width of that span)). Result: 172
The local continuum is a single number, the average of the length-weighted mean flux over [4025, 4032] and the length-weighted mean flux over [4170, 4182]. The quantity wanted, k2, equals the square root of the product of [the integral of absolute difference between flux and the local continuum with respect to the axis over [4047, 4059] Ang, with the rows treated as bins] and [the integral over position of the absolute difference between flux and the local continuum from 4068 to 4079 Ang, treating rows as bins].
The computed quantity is 23.9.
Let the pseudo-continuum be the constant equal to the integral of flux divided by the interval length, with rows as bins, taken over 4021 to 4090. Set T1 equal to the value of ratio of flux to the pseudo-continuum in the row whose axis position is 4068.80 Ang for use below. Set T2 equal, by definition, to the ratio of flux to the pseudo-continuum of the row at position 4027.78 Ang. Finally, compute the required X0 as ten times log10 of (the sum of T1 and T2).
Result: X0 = 3.19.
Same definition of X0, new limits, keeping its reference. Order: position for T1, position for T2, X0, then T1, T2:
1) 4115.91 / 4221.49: 3.17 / 1.08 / 1.00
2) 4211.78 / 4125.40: 3.28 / 1.06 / 1.06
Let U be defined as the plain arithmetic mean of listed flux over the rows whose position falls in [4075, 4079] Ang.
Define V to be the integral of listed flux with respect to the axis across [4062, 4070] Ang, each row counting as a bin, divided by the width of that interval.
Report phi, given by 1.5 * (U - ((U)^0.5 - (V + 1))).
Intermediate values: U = 30.4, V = 32.5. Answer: 87.5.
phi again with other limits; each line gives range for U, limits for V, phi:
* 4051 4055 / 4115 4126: 92.6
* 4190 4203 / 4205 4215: 93.7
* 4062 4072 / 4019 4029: 91.8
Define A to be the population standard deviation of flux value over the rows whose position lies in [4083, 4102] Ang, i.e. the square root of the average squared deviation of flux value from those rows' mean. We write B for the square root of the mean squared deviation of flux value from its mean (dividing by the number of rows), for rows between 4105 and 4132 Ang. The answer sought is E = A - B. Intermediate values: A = 4.2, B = 1.6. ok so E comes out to 3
